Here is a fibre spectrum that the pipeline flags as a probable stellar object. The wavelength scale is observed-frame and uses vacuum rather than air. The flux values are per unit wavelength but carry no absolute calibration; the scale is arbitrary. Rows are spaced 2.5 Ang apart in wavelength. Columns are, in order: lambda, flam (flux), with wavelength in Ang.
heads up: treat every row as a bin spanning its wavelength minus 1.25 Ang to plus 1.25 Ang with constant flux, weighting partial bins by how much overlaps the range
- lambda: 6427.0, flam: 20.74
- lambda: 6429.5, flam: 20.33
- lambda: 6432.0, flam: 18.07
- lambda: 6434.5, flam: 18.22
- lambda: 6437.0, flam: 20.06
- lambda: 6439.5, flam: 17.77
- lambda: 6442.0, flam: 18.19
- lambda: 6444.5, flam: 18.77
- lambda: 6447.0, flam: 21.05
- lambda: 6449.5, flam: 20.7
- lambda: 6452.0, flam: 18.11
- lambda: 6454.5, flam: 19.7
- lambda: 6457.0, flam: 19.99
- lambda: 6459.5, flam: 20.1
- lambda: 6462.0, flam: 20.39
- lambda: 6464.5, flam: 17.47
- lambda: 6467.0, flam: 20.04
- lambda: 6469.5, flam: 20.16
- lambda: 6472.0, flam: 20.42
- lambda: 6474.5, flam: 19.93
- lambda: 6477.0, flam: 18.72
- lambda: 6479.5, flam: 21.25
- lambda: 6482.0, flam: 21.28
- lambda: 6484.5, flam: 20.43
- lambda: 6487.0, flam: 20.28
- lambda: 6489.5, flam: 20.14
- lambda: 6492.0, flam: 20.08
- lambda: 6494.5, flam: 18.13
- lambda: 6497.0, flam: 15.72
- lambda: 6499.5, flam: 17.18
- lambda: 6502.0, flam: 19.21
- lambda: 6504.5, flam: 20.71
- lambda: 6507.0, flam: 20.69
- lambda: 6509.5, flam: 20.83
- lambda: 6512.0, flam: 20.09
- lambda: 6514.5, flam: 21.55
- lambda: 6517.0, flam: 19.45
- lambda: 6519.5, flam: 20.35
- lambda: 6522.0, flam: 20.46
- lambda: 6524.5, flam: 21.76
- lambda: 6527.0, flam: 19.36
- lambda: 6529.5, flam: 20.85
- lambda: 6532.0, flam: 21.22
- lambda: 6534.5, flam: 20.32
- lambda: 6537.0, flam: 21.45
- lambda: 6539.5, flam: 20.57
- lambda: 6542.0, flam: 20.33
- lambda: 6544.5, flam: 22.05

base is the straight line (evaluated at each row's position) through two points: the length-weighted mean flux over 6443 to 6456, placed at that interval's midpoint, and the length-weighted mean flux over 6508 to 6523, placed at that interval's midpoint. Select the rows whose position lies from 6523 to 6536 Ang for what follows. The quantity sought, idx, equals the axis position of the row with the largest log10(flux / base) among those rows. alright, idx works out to 6524.5 Ang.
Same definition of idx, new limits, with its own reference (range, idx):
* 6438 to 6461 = 6447.0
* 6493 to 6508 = 6504.5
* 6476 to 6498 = 6479.5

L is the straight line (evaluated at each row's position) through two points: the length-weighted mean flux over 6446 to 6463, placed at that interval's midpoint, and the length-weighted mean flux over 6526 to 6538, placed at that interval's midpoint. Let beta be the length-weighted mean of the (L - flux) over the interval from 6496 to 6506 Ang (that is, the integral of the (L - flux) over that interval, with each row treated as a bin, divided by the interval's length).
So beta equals 2.05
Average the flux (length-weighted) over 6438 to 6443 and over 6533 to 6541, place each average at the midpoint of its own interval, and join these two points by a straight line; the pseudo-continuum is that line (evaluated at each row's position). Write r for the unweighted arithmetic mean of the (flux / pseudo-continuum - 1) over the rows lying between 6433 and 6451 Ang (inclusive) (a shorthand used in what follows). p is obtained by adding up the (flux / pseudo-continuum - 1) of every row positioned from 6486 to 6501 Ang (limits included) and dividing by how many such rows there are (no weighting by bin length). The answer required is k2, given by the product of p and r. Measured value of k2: -0.0030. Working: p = -0.05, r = 0.06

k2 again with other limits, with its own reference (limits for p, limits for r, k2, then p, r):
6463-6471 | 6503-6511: 0.0009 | 0.02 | 0.04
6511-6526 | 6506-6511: 0.0007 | 0.02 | 0.04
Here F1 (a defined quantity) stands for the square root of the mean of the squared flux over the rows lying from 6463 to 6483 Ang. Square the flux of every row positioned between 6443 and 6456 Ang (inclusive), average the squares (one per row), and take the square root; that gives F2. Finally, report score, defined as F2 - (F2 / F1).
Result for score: 18.7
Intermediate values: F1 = 19.9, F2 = 19.7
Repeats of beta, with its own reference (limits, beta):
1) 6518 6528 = 0.09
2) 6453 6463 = 0.03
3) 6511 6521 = 0.14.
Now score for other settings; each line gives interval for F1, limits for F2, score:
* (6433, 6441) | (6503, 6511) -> 19.6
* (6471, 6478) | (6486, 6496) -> 18.7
